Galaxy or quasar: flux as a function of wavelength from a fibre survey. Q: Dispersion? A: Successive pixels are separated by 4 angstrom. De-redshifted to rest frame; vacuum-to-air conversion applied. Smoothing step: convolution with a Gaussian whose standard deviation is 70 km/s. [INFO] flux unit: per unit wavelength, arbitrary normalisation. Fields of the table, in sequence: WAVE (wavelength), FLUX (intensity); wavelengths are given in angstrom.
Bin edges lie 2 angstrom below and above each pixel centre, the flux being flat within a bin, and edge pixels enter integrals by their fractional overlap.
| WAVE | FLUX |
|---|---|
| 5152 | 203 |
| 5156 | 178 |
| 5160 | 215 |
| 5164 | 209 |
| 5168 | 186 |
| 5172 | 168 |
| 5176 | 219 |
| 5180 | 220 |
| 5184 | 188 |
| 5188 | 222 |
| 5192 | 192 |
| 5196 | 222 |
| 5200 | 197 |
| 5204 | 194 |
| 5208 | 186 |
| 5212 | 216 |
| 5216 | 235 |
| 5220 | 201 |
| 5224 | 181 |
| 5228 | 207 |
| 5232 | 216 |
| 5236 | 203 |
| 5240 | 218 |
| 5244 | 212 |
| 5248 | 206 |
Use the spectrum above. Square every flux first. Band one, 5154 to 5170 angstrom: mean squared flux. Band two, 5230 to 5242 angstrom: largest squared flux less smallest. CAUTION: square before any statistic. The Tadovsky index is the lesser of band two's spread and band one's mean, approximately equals 6315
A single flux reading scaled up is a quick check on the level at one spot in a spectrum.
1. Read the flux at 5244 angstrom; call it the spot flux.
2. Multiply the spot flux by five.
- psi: 1060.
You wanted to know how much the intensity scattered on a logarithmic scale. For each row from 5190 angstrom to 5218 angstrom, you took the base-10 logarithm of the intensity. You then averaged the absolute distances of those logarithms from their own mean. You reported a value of 0.033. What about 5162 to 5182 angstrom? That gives 0.042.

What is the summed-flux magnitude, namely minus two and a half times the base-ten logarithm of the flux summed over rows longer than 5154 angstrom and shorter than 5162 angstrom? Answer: -6.5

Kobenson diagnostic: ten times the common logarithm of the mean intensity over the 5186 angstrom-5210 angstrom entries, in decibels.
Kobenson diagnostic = 23.1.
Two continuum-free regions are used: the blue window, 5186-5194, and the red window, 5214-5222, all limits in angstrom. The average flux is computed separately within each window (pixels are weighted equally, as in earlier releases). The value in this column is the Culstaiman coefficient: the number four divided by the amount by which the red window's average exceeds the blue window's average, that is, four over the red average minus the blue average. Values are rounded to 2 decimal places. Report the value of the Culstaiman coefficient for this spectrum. 0.36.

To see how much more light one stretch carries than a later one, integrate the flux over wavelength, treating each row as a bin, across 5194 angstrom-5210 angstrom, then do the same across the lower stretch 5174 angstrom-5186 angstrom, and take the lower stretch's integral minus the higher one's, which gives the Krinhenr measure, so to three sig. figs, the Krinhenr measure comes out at -688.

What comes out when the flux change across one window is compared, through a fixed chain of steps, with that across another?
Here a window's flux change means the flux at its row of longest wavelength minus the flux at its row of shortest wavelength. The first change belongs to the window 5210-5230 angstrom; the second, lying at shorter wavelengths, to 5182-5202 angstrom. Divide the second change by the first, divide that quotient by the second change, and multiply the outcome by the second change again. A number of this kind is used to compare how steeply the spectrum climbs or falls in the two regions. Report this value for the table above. -1.0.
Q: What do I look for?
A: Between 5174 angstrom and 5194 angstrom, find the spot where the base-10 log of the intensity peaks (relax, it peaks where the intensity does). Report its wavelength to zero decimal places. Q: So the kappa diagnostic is 5188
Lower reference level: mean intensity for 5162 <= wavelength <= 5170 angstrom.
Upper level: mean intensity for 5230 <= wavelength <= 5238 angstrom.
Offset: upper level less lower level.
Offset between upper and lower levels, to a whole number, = 12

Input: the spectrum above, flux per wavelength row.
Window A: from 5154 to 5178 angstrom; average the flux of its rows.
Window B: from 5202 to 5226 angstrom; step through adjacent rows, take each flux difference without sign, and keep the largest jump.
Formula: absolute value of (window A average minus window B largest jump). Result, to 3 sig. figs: 162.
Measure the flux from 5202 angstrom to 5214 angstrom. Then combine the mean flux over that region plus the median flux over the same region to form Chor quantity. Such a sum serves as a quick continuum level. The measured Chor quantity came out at 393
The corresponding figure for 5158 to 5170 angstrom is 412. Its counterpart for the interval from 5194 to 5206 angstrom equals 401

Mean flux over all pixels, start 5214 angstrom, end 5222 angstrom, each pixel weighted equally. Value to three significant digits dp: 218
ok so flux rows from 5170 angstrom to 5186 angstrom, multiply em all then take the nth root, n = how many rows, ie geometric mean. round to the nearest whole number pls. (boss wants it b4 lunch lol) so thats 198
